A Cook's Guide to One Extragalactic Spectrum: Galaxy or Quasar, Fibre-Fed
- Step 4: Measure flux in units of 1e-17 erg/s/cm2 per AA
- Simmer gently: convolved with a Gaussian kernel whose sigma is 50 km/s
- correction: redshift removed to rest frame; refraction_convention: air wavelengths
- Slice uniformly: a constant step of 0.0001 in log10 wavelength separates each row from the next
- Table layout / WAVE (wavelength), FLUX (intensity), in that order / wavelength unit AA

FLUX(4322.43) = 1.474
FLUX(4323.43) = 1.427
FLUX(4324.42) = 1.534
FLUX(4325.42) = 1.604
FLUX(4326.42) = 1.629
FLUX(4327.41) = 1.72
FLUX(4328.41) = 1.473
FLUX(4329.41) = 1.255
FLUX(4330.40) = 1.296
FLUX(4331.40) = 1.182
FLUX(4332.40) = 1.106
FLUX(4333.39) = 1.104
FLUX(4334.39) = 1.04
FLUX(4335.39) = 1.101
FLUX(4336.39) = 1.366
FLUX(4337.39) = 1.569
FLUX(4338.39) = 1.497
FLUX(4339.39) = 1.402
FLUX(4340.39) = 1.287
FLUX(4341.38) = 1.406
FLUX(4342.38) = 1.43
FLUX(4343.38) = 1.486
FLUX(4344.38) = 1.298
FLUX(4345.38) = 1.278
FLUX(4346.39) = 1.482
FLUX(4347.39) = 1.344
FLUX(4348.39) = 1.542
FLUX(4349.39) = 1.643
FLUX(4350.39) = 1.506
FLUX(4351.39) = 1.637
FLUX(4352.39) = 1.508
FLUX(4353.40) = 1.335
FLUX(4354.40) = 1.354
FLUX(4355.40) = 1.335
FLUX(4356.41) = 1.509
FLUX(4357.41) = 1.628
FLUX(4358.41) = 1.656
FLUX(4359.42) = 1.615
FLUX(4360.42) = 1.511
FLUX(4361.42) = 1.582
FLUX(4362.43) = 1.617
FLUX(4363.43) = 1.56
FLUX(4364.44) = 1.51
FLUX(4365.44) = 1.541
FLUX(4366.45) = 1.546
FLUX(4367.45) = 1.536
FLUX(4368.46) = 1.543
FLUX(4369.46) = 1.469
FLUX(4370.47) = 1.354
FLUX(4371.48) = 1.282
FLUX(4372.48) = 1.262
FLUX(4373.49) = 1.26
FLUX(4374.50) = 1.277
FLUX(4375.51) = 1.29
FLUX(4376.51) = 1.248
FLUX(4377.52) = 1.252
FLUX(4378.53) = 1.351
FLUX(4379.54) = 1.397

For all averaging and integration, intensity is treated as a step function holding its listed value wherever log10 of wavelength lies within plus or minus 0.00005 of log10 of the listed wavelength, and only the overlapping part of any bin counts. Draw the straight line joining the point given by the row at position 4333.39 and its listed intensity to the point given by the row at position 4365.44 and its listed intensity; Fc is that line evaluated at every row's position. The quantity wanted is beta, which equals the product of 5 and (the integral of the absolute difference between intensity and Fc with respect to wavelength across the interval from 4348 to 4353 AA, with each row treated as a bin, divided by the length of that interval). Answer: 1.14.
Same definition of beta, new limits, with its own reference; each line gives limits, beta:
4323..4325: 2.56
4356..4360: 0.81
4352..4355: 0.36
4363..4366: 0.10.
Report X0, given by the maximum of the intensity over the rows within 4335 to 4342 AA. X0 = 1.569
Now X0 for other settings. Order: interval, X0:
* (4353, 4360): 1.656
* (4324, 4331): 1.72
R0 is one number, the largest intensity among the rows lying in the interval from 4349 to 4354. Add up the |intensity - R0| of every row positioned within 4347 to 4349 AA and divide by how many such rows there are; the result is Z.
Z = 0.20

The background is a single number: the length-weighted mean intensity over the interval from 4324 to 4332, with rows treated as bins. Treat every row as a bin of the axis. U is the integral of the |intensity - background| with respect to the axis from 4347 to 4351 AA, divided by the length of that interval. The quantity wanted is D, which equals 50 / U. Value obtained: 449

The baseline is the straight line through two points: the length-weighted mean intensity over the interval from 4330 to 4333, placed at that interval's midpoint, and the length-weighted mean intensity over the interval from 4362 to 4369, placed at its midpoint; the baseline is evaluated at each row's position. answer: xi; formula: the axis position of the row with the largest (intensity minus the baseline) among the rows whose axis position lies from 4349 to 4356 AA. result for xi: 4349.39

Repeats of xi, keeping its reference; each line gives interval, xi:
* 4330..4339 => 4337.39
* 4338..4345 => 4338.39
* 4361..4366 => 4362.43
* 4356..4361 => 4358.41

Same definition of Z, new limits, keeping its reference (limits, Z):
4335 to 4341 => 0.27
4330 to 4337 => 0.47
